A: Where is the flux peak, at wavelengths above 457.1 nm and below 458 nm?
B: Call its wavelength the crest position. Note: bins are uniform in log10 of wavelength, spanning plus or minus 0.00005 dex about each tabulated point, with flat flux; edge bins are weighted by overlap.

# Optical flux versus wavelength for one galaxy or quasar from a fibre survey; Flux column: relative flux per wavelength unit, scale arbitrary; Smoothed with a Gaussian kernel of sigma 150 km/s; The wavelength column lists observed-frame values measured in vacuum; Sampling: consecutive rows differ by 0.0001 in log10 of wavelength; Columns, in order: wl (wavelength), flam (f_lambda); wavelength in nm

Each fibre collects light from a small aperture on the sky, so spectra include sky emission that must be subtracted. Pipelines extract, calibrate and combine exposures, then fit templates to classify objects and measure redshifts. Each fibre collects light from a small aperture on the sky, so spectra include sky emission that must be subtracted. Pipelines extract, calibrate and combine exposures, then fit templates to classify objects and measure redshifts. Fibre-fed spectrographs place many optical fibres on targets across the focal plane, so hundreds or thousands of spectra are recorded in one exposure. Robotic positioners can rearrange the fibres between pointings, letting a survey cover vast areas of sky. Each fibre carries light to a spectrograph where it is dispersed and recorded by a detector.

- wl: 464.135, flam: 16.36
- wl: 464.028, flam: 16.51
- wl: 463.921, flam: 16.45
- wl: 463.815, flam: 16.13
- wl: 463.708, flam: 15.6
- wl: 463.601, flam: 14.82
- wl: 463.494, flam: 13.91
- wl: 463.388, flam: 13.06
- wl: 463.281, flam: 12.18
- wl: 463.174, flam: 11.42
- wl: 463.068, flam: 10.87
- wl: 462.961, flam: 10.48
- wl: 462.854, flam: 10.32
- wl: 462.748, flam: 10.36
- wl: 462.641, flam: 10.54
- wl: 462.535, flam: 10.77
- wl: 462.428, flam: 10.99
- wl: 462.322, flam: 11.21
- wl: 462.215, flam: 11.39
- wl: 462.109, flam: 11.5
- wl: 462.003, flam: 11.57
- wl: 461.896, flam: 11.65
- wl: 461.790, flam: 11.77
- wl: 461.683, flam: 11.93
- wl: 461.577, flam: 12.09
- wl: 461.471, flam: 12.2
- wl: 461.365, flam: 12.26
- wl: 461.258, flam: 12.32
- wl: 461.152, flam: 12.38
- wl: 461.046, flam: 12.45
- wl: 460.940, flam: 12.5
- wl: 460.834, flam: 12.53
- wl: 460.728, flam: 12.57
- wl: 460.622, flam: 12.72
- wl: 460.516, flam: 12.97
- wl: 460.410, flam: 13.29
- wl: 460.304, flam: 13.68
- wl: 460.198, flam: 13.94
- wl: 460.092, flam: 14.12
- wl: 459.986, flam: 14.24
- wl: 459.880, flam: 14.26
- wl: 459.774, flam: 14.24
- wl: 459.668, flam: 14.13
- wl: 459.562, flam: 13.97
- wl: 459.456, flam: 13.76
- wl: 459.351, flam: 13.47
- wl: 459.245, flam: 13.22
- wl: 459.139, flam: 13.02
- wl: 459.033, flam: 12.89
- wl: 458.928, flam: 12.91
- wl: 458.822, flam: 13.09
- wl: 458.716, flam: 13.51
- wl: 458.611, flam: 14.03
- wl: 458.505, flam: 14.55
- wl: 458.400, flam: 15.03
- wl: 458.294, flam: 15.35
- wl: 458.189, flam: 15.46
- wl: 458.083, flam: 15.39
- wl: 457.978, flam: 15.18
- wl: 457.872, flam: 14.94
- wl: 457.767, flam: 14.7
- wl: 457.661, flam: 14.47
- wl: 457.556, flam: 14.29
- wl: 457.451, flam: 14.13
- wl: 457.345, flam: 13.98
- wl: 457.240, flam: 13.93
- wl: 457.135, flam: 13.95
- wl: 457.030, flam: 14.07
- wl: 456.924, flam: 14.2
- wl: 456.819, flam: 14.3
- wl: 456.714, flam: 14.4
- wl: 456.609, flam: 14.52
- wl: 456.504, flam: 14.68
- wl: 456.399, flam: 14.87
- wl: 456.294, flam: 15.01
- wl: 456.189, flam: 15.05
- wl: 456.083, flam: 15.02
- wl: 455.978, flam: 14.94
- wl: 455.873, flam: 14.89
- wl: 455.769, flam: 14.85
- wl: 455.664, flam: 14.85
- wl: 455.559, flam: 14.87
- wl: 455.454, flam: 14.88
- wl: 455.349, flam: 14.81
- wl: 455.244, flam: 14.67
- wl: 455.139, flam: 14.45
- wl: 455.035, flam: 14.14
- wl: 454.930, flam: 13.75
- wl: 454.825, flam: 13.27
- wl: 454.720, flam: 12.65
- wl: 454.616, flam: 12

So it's 457.978 nm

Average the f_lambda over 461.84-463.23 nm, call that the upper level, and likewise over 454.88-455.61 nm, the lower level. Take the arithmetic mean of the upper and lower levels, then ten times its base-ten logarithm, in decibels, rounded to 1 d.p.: 11.1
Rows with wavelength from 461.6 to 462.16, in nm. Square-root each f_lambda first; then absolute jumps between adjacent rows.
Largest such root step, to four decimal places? 0.0232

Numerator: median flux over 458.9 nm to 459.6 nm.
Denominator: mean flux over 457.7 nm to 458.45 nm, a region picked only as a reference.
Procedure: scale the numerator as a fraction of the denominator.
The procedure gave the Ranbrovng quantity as 0.87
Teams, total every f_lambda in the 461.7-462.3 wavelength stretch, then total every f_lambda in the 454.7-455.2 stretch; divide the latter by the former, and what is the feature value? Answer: 1.18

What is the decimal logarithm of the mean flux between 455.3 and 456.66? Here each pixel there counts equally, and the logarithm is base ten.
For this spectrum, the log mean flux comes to 1.17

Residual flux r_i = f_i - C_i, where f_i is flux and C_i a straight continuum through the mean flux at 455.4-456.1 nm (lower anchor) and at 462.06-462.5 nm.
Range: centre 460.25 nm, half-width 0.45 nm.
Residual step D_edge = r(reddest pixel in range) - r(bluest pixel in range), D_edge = -1.1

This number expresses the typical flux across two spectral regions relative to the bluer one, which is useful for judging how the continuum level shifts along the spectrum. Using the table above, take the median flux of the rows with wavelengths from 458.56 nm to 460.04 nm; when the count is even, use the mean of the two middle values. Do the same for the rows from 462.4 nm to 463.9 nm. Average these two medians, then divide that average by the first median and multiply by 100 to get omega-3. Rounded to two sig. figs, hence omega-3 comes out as 91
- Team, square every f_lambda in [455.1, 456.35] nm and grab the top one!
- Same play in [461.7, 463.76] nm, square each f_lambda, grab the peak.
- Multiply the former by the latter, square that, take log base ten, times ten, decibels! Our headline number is 94.8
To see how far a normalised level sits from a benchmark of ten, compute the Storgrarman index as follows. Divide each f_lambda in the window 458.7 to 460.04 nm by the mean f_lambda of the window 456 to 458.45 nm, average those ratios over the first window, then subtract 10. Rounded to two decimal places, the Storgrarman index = -9.07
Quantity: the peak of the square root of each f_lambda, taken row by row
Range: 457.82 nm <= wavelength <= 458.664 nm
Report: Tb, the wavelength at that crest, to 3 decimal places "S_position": 458.189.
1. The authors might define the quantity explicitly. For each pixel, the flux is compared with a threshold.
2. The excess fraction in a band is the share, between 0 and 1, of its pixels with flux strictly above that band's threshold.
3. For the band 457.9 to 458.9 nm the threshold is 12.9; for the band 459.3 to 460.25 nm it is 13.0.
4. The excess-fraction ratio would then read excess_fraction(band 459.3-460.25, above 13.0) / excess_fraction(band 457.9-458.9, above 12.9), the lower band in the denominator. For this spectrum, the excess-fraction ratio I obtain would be 1.0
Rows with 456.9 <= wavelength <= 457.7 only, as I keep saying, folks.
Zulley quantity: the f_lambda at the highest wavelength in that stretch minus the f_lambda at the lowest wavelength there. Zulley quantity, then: 0.3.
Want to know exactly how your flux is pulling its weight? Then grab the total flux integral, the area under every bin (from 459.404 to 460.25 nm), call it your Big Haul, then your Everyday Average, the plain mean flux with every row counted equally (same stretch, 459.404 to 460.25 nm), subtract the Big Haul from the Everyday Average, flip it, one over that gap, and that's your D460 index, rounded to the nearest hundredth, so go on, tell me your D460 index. 0.46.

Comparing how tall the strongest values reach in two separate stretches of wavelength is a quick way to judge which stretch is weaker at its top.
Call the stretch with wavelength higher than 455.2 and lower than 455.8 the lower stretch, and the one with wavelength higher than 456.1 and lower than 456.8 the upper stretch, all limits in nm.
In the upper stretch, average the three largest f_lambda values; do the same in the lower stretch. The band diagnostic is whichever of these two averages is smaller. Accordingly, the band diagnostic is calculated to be 14.9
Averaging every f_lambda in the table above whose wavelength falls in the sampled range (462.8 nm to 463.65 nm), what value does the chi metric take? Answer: 12.1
